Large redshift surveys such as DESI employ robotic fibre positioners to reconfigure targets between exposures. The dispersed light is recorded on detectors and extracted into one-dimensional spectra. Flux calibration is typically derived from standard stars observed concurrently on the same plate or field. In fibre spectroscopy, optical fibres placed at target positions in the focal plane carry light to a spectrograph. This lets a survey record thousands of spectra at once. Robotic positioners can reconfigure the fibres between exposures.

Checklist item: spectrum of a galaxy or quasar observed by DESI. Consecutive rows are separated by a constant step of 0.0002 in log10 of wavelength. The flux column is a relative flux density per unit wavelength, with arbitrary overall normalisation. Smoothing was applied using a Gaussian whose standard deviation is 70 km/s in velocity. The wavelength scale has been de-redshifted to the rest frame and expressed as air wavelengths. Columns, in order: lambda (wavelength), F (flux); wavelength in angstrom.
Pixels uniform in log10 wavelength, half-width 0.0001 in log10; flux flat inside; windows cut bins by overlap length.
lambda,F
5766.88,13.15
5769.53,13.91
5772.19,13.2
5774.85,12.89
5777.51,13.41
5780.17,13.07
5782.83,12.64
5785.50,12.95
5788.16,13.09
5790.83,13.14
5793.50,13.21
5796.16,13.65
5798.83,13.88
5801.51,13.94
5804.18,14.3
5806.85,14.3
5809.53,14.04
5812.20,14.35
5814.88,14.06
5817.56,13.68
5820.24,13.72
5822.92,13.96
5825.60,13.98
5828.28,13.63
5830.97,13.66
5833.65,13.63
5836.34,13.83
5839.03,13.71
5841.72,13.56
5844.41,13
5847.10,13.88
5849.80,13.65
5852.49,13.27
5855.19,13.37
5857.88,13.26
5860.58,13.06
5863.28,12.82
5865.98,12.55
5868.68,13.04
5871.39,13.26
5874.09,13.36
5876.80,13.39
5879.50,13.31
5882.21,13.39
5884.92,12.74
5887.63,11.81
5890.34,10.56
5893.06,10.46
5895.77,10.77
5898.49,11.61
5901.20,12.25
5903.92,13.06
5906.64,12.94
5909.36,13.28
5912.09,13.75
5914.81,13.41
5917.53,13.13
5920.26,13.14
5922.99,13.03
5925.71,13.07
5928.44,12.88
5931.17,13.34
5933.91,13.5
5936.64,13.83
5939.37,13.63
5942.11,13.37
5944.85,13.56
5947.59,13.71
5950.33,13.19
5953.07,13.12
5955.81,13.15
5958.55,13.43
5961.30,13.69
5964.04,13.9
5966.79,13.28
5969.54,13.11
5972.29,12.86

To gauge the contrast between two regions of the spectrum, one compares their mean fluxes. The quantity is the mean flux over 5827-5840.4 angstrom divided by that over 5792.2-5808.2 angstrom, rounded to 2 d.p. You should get 0.99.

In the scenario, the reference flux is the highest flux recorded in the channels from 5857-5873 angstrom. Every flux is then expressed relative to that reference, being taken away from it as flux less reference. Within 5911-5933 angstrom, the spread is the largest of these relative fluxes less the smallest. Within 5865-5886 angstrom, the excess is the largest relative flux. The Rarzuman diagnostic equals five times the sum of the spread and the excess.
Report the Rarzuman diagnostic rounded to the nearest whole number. 5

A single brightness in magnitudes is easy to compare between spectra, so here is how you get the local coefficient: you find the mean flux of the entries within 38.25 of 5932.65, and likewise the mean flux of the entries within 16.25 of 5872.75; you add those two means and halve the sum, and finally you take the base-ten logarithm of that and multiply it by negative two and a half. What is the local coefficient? -2.79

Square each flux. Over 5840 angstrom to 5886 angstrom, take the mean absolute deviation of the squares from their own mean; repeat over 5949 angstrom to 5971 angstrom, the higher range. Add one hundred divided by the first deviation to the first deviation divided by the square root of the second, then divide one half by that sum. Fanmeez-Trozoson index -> 0.028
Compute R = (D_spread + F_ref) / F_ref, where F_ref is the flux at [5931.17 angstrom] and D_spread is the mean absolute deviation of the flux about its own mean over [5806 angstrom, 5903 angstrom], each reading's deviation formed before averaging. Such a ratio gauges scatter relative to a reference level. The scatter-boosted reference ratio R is 1.05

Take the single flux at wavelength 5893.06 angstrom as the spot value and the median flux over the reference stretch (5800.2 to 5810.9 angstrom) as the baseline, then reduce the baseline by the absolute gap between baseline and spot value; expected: 10.5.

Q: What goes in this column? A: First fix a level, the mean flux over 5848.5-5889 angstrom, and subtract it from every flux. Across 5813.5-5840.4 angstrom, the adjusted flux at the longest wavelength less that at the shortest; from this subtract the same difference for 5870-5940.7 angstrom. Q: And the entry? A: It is -1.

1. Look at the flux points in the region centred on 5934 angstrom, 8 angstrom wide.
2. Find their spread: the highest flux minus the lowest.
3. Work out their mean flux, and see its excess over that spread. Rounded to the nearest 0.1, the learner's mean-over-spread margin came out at 13.1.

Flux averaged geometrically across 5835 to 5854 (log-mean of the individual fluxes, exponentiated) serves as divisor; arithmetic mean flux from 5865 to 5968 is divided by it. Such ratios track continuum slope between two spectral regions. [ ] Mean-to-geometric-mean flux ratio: 0.957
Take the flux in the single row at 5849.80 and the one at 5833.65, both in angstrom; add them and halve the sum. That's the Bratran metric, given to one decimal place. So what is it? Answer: 13.6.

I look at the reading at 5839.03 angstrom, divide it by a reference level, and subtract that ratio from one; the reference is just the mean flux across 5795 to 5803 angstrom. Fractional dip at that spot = 0.01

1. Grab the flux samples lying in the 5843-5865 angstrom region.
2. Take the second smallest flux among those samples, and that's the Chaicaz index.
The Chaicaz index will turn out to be 13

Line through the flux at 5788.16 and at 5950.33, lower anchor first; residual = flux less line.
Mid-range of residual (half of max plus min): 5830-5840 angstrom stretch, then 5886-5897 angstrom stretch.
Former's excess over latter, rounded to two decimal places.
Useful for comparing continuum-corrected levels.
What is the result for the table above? 2.63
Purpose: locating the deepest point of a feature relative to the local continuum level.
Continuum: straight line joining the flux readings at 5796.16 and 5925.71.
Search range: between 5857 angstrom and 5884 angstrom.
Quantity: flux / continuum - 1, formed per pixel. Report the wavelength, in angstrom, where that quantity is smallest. 5865.98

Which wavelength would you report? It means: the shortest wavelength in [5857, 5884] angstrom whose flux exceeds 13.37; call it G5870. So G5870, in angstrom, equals 5876.80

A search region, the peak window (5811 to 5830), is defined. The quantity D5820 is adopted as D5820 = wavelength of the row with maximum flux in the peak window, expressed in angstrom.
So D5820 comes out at 5812.20 angstrom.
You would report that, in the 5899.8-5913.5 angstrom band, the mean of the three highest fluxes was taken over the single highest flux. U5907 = 0.972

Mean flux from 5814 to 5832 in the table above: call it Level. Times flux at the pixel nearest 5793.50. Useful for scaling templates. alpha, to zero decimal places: 182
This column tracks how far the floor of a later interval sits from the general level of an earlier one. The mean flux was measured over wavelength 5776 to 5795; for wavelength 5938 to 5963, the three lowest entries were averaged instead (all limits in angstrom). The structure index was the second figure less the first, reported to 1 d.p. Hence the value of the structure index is 0.1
